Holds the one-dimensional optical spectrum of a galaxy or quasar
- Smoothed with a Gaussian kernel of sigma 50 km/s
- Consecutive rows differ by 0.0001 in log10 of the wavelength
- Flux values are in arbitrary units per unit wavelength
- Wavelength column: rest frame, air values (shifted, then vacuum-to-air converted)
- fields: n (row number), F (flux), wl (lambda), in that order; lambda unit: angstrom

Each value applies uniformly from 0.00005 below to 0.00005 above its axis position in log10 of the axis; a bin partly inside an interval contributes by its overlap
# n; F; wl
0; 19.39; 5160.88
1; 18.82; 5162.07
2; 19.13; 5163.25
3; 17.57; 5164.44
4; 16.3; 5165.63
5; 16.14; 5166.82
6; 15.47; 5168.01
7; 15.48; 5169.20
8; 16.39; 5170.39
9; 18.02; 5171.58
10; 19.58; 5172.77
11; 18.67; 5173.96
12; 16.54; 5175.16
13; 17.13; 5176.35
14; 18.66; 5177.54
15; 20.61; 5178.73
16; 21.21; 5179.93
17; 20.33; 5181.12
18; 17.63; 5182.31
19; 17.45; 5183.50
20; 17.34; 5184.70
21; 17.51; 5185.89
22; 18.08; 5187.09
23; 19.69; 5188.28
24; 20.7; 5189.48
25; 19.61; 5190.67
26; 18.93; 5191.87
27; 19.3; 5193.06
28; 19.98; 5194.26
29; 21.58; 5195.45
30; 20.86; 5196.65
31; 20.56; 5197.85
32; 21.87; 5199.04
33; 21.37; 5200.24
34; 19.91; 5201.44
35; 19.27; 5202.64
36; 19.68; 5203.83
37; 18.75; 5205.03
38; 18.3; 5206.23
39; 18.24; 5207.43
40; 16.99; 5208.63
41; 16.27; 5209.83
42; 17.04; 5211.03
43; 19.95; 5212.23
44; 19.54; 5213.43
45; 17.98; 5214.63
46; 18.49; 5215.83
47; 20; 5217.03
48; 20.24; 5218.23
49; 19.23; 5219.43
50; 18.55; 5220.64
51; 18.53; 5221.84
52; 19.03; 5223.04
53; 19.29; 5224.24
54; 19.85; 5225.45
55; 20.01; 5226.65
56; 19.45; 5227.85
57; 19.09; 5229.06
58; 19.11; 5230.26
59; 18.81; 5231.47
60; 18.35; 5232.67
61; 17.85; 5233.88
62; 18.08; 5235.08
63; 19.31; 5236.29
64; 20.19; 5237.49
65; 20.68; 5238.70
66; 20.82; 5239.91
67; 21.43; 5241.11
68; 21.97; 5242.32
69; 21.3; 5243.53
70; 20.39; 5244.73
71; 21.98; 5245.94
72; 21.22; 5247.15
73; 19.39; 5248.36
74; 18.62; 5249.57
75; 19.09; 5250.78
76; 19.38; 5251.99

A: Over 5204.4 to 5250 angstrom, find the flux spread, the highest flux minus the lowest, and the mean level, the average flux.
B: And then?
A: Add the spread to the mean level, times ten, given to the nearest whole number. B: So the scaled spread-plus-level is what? 250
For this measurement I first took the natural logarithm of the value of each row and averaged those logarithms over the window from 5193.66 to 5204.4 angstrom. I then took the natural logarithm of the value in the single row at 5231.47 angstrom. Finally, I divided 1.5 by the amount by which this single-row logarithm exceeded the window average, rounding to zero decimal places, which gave -17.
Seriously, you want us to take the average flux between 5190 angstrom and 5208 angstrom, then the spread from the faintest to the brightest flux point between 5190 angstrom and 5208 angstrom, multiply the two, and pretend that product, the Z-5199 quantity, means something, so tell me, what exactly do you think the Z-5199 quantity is 72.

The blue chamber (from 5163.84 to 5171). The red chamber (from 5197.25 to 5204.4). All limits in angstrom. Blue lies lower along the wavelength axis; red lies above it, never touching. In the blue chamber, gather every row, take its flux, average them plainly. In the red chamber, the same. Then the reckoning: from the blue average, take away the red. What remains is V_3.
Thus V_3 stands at -4.2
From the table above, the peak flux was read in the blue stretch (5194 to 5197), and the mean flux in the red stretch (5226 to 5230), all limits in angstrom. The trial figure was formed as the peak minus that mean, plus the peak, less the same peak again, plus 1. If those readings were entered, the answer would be 3.1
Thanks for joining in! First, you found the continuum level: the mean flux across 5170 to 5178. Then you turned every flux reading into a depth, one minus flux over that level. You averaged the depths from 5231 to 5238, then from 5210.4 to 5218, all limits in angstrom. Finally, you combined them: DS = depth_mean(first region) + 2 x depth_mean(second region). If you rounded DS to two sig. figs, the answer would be -0.16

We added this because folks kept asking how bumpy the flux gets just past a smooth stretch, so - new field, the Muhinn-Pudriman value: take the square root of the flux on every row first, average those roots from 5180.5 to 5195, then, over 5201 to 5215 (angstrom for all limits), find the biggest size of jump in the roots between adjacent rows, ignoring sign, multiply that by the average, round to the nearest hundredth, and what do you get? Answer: 1.47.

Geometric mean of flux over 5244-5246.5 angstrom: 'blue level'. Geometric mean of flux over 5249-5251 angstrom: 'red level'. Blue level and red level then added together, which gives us 40.0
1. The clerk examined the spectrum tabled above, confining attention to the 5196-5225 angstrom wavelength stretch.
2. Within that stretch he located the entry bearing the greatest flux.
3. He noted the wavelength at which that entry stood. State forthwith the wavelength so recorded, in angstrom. 5199.04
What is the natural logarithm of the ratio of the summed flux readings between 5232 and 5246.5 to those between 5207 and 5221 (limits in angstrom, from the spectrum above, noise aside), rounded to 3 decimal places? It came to 0.085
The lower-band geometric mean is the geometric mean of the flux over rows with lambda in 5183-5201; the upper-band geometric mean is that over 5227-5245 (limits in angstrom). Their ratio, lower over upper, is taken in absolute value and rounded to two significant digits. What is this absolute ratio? 0.99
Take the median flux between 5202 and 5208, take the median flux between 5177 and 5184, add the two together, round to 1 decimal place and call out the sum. 38.2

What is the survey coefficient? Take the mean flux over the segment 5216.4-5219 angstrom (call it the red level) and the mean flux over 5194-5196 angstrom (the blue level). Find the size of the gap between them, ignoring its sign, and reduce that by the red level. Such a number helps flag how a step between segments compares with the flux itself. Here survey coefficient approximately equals -19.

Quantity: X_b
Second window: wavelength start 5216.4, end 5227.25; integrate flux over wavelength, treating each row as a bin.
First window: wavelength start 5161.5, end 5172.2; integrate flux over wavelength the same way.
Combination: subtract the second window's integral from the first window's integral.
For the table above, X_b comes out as -28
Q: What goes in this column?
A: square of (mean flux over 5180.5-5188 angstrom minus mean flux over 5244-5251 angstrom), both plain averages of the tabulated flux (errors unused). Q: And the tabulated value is 4.2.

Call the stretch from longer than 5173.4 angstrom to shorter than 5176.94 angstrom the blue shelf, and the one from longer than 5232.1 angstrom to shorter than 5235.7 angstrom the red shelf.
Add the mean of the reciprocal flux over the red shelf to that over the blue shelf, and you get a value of 0.113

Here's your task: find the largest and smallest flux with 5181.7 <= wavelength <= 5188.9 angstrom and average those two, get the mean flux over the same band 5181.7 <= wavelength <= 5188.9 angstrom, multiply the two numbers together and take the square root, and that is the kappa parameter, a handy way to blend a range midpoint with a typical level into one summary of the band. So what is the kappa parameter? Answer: 18.2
